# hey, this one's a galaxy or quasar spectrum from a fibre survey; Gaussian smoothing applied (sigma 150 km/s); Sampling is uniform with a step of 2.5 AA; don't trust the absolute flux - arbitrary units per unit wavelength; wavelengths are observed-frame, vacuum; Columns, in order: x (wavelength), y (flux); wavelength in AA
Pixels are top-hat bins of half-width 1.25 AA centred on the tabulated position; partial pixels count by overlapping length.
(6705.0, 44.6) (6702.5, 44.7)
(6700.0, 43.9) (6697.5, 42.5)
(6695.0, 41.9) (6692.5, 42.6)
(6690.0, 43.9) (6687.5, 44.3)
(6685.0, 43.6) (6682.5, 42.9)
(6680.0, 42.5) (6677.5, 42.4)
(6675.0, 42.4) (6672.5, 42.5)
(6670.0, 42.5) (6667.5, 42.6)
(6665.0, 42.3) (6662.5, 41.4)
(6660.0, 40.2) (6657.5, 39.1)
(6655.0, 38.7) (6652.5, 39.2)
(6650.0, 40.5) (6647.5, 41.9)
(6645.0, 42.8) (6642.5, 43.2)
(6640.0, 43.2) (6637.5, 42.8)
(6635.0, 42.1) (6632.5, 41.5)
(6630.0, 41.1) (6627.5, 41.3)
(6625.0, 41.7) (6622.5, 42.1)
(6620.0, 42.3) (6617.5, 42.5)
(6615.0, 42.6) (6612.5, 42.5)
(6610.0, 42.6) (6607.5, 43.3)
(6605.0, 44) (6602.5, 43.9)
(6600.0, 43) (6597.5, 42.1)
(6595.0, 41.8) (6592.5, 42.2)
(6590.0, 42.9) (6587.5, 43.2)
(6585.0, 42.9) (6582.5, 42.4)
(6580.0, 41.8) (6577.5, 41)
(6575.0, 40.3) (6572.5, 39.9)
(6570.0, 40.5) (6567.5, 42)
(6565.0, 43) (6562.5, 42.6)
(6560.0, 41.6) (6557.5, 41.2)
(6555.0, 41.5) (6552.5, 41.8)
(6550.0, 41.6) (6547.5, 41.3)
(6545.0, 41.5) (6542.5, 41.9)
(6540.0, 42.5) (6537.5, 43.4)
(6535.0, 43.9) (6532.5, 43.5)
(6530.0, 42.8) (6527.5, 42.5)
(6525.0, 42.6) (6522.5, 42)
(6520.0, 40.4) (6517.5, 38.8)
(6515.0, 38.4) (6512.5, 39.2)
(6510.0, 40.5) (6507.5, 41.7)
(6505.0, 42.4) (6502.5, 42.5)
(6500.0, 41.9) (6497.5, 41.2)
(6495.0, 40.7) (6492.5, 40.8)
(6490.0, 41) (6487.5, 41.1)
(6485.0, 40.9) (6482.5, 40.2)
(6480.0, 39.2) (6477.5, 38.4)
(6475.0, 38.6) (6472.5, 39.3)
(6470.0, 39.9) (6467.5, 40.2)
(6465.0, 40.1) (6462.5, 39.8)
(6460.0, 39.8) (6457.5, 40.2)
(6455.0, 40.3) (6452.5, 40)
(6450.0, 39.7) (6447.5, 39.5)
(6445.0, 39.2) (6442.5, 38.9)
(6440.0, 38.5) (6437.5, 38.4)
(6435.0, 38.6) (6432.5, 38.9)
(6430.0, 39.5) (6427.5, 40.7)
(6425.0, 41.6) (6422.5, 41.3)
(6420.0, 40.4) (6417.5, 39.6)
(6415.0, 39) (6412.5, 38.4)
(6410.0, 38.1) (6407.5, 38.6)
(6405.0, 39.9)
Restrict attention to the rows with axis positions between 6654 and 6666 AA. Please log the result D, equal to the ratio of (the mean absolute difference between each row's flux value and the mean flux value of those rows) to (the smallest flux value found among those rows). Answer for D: 0.031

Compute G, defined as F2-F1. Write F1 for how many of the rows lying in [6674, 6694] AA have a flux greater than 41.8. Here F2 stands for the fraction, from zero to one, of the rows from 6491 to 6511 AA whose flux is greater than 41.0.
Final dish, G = -7.4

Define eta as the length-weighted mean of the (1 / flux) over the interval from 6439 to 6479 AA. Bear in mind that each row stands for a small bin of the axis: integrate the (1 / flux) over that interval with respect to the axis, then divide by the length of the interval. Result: 0.0253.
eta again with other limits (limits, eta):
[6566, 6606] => 0.0238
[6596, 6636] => 0.0236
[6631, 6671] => 0.0241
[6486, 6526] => 0.0244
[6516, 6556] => 0.0238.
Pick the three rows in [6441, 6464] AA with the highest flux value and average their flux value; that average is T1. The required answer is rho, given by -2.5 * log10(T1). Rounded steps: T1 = 40.2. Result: -4.01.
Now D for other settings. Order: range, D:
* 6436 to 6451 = 0.011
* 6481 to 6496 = 0.006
